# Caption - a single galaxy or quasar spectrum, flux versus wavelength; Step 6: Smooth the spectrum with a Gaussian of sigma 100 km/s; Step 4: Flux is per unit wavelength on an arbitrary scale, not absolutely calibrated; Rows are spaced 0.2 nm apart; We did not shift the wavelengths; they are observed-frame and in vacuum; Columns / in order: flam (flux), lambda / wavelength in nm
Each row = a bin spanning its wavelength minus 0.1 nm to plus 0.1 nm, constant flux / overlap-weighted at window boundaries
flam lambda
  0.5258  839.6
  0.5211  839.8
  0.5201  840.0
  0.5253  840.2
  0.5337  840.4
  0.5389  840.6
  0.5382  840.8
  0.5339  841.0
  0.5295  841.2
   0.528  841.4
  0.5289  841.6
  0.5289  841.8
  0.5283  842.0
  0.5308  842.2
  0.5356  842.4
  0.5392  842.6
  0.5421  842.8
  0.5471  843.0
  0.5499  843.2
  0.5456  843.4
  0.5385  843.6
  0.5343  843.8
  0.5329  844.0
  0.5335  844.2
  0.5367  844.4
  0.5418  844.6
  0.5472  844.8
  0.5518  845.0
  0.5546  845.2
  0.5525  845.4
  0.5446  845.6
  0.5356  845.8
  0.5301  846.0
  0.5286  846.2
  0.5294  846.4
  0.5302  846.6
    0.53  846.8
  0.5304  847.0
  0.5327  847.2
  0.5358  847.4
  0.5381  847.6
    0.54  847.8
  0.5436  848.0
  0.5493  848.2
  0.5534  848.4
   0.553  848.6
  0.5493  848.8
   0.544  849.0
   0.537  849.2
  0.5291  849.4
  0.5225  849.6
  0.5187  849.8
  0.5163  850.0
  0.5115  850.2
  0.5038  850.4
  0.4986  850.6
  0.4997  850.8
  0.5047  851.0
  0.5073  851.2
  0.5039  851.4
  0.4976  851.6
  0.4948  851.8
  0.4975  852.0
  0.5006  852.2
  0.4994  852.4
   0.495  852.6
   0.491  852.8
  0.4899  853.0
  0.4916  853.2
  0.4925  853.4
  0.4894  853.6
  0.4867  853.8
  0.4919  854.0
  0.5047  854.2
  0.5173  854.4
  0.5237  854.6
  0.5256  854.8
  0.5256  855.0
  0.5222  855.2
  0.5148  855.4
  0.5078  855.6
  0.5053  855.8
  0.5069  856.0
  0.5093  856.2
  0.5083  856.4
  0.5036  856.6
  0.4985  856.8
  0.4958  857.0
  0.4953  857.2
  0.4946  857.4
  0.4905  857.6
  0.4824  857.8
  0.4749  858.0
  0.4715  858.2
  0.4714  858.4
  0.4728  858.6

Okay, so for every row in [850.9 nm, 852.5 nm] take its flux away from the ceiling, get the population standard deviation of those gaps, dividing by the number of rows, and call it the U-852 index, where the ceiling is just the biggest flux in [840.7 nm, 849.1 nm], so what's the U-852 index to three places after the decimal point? 0.004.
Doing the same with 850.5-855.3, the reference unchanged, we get 0.012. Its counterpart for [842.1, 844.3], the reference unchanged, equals 0.006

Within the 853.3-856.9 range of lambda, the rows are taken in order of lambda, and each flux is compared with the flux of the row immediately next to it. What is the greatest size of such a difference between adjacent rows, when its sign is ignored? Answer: 0.013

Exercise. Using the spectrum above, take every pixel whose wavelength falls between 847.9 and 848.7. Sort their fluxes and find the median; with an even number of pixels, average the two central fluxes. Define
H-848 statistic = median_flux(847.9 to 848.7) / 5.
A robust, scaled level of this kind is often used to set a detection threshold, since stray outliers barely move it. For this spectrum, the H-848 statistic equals 0.110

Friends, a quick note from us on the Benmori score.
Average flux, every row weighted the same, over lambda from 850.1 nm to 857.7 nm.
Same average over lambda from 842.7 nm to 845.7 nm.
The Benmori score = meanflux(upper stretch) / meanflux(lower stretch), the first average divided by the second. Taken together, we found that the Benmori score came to 0.92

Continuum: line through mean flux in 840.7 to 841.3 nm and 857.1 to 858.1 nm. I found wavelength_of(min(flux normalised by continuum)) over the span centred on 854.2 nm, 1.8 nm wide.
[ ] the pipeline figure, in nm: 853.8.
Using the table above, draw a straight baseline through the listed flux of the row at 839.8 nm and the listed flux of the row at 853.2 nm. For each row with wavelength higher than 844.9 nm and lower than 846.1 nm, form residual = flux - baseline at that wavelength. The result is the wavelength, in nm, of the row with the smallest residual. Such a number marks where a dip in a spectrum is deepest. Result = 846.0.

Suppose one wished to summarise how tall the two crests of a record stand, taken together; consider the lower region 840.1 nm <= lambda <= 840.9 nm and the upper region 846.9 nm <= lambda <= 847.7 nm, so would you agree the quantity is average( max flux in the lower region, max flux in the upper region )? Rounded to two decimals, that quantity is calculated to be 0.54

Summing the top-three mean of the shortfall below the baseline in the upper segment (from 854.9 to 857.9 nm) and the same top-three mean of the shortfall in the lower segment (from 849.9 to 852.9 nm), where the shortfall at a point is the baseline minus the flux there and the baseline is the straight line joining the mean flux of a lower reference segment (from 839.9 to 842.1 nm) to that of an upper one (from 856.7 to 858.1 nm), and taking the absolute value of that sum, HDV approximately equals 0.010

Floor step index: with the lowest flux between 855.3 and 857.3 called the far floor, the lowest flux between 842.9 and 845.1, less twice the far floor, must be -0.458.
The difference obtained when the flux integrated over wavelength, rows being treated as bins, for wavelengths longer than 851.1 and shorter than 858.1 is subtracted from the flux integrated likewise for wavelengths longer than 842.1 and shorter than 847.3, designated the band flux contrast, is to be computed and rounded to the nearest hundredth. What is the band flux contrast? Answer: -0.71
